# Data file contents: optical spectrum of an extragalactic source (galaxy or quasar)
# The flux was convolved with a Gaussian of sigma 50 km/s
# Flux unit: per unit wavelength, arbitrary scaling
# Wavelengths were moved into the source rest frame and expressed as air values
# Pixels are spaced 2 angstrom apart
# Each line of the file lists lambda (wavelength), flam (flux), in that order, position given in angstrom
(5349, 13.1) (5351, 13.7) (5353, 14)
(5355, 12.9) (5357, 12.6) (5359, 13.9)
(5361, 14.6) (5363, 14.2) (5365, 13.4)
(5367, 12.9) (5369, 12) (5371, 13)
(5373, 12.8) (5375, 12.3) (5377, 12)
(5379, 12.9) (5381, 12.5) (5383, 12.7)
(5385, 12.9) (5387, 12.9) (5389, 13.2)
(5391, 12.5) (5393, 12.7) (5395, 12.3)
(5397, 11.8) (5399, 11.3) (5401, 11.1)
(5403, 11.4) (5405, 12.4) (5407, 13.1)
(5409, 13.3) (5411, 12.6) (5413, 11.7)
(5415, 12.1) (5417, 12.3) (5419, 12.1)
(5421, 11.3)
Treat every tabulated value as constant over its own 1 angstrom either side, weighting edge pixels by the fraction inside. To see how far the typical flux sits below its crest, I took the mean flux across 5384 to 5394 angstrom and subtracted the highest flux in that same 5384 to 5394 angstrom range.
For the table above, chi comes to -0.4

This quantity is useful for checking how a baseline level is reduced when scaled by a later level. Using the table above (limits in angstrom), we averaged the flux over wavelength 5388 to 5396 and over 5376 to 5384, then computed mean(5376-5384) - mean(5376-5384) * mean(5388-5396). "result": -146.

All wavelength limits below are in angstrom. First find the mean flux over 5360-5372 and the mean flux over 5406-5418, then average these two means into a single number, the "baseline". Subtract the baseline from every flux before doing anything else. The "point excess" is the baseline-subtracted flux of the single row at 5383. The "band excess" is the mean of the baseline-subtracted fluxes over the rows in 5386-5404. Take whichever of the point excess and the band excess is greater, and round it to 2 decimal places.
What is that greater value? -0.23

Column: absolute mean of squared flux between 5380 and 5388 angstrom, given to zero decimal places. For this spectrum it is 163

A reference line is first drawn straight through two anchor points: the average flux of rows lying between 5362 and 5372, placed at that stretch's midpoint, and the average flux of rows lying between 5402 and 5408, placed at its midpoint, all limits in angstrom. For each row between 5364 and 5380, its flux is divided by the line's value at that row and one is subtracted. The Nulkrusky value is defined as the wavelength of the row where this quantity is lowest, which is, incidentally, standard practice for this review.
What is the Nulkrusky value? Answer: 5369 angstrom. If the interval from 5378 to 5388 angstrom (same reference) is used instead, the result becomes 5381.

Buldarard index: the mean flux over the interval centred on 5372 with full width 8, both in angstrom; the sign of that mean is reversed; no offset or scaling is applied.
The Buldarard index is -12.5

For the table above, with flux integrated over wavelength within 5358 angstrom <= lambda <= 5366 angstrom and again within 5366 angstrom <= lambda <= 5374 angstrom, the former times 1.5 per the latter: 1.66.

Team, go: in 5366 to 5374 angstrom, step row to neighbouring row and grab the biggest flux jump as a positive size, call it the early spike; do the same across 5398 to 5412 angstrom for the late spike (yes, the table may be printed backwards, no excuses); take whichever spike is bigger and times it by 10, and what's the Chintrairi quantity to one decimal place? 10.0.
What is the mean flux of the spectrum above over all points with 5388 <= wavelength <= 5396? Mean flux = 12.7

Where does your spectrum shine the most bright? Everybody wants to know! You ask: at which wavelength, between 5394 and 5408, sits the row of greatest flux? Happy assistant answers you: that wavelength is 5407 angstrom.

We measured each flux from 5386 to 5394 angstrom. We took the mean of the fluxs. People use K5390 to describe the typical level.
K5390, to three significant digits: 12.8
